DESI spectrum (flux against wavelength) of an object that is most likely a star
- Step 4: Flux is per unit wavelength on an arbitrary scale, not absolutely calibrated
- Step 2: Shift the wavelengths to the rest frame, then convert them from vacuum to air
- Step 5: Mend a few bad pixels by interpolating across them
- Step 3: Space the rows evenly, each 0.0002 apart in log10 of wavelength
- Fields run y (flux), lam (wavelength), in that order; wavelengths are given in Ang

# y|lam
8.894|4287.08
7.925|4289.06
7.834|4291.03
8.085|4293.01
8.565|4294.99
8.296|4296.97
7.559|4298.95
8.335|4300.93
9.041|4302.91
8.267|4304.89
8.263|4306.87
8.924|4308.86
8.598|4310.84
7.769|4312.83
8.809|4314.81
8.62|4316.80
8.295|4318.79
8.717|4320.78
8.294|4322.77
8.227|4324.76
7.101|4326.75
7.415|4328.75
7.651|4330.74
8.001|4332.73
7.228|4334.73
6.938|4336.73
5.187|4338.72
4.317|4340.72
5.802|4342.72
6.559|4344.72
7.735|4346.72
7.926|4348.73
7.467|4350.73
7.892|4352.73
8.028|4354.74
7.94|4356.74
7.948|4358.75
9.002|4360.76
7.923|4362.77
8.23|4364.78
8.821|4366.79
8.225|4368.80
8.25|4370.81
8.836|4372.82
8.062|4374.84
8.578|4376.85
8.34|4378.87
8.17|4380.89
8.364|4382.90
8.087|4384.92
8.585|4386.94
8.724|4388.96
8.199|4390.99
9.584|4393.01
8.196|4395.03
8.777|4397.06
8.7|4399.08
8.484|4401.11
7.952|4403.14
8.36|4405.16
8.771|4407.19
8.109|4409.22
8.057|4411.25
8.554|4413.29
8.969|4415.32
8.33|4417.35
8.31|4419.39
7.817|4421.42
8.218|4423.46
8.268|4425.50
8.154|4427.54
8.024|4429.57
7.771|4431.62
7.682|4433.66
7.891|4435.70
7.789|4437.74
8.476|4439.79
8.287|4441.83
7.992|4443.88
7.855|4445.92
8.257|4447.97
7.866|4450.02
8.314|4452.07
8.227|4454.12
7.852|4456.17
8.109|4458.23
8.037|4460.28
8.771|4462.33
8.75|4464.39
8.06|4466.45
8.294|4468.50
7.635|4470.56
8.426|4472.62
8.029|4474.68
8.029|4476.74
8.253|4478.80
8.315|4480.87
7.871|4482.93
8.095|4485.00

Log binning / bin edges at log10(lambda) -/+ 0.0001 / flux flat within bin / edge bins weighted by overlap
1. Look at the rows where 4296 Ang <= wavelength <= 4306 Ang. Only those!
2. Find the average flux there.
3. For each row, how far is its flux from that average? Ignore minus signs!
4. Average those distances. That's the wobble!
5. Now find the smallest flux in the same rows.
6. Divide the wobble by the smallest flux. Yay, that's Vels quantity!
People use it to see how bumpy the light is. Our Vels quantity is 0.041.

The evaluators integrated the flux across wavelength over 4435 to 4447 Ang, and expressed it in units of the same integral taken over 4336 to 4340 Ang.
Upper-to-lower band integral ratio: 4.1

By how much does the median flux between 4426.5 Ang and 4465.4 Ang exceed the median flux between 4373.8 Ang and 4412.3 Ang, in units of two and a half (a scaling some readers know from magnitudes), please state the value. -0.13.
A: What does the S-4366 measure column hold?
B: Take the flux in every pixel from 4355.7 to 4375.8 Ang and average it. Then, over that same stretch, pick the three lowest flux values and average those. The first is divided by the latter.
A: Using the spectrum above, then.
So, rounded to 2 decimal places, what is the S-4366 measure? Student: 1.05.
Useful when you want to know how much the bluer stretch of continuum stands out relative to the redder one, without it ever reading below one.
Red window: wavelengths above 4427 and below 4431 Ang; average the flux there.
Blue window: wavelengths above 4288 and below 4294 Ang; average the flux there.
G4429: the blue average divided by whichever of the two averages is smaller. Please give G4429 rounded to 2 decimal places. 1.00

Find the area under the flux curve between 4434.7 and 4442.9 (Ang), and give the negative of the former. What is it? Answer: -66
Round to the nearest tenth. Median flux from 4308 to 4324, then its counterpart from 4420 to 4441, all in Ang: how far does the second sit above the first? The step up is -0.7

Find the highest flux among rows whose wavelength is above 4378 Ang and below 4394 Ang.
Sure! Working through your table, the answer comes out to 9.584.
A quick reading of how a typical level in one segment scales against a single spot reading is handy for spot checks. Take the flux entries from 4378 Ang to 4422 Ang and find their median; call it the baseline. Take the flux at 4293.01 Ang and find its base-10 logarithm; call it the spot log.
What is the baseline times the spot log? 7.6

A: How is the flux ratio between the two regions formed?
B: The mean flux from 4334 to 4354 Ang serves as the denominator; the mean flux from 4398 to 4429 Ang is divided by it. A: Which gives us 1.24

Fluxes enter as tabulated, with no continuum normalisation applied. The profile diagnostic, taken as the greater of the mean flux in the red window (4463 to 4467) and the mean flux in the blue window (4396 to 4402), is 8.65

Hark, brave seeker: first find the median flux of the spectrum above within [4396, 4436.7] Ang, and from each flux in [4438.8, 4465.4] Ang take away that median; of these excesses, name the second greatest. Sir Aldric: 0.51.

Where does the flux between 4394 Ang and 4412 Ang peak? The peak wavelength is 4397.06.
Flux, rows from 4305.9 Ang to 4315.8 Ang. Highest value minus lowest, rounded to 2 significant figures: 1.2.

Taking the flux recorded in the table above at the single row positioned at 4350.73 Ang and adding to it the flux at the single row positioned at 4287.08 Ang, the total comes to 16.4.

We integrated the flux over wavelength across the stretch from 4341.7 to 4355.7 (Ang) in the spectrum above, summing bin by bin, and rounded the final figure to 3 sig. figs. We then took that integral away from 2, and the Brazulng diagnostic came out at -101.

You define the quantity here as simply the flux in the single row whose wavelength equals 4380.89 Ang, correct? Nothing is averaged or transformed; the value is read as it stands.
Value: 8.17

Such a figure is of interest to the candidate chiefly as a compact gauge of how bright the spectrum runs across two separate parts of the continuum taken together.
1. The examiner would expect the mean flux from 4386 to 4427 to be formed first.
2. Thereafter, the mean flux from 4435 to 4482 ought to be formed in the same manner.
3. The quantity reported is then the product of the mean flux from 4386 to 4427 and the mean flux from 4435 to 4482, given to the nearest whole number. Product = 69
